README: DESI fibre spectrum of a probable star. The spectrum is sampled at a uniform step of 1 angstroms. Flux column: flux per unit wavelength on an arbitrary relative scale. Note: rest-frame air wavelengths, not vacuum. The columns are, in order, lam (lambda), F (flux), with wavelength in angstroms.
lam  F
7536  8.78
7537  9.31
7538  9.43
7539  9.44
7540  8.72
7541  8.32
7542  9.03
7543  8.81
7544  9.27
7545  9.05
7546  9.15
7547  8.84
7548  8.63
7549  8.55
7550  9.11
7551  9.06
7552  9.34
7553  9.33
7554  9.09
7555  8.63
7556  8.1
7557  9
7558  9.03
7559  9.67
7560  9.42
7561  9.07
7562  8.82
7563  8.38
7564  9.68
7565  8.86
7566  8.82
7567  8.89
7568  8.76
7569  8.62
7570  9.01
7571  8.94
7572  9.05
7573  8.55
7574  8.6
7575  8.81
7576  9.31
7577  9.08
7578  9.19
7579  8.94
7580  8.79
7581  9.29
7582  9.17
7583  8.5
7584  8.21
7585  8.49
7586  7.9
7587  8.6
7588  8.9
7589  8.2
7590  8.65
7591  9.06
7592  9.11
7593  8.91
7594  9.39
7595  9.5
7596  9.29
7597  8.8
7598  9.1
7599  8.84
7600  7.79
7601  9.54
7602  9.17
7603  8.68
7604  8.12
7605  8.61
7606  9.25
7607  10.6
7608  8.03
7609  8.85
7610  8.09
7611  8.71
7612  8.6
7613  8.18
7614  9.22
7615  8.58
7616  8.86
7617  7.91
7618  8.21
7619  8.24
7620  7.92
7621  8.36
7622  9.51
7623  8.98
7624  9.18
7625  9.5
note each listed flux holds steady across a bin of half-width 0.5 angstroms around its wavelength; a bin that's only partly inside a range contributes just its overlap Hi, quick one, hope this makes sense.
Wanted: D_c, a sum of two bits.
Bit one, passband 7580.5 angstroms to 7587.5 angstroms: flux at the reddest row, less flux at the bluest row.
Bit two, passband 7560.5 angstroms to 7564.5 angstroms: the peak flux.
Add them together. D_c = 9.0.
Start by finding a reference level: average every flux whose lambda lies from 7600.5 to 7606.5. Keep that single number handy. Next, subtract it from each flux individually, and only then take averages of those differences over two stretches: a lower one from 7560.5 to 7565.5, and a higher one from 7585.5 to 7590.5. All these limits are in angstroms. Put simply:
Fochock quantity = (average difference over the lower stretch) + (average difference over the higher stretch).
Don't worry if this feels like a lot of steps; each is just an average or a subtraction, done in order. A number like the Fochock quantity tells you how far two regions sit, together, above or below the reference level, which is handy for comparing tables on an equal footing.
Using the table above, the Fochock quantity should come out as -0.38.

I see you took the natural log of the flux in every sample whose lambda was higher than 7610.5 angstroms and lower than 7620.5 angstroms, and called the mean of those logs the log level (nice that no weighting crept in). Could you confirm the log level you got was 2.13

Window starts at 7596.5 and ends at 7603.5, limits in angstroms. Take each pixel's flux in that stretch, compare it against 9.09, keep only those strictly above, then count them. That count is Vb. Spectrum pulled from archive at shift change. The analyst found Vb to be 3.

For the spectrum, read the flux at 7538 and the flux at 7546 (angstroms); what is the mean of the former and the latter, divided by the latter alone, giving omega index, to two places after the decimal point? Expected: 1.02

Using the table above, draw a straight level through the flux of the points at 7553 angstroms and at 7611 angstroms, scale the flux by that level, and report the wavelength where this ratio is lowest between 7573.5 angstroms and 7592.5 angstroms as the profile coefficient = 7586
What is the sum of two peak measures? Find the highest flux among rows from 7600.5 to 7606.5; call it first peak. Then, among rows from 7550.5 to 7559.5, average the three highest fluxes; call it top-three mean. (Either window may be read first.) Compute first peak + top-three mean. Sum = 19.0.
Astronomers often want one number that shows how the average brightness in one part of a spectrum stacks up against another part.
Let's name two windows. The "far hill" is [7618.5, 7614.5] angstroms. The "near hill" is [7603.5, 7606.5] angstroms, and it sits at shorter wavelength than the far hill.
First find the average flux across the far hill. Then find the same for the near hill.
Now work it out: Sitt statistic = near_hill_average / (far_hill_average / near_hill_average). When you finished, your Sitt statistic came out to 8.94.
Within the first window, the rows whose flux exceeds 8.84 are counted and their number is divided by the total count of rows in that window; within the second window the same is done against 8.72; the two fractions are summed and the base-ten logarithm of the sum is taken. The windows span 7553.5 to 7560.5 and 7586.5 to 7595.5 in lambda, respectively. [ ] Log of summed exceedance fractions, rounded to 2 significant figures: 0.14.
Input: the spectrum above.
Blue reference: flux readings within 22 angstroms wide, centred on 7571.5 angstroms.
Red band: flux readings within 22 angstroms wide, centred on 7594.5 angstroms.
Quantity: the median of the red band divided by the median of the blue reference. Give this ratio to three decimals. 0.989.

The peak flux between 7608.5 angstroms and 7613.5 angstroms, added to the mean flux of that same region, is 17.3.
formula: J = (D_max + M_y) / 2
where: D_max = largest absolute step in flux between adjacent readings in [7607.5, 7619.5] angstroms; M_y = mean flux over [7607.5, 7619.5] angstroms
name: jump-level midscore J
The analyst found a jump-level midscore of 4.75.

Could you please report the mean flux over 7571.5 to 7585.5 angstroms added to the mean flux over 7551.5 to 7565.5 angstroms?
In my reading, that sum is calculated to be 17.9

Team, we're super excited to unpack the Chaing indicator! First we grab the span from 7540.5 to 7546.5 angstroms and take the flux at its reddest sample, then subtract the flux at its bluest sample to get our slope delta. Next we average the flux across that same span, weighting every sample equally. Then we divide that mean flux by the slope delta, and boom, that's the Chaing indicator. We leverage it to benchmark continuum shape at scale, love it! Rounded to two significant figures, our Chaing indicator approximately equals 11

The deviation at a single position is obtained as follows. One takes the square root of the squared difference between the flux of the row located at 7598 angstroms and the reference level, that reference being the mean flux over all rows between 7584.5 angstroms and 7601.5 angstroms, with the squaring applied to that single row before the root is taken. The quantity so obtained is 0.27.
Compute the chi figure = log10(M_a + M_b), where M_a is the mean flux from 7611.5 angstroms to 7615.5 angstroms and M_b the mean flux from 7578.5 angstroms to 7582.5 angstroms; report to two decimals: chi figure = 1.25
